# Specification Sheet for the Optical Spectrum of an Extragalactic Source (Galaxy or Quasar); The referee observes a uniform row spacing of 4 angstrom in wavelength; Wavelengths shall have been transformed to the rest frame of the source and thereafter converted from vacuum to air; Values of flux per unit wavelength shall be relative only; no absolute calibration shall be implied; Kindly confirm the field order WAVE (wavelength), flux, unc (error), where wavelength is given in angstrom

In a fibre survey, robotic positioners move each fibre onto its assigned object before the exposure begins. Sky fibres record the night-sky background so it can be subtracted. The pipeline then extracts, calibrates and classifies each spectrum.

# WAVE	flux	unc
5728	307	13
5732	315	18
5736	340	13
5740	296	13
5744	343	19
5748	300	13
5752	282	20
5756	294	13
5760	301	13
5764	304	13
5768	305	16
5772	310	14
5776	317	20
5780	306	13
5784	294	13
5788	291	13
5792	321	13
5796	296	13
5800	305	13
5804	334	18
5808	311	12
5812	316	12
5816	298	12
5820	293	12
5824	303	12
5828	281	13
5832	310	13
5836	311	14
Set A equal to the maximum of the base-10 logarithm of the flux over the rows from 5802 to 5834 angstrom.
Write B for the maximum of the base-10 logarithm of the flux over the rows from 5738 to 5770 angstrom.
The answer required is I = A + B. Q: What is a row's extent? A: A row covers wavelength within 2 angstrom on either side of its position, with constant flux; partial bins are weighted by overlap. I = 5.059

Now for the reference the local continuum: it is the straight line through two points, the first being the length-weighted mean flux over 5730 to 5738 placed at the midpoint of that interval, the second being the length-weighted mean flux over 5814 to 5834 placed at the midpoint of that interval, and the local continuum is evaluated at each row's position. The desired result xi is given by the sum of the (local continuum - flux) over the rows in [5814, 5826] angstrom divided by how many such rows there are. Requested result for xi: 0.4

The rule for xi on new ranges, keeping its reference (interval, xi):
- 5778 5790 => 13.6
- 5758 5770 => 14.0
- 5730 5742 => 9.8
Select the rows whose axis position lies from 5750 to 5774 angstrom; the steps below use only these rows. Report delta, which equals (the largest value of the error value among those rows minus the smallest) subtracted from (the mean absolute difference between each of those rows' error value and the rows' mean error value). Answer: -4.9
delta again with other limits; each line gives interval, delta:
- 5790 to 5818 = -4.7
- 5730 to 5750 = -3.4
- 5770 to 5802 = -5.5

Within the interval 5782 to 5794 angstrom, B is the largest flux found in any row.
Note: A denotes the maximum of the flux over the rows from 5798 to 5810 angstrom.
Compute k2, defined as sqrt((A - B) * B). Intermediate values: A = 334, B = 321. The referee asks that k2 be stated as 65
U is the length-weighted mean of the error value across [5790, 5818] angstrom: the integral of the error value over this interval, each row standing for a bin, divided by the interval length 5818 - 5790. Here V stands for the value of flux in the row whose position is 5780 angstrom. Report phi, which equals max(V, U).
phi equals 306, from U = 13.3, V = 306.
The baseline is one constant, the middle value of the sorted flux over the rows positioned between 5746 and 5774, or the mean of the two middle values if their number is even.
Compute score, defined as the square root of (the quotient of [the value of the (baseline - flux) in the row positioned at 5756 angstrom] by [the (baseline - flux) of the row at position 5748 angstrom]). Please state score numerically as 2.6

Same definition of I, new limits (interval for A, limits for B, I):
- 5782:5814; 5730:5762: 5.059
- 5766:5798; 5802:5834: 5.030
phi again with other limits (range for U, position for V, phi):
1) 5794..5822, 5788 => 291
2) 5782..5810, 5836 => 311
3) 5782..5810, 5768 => 305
